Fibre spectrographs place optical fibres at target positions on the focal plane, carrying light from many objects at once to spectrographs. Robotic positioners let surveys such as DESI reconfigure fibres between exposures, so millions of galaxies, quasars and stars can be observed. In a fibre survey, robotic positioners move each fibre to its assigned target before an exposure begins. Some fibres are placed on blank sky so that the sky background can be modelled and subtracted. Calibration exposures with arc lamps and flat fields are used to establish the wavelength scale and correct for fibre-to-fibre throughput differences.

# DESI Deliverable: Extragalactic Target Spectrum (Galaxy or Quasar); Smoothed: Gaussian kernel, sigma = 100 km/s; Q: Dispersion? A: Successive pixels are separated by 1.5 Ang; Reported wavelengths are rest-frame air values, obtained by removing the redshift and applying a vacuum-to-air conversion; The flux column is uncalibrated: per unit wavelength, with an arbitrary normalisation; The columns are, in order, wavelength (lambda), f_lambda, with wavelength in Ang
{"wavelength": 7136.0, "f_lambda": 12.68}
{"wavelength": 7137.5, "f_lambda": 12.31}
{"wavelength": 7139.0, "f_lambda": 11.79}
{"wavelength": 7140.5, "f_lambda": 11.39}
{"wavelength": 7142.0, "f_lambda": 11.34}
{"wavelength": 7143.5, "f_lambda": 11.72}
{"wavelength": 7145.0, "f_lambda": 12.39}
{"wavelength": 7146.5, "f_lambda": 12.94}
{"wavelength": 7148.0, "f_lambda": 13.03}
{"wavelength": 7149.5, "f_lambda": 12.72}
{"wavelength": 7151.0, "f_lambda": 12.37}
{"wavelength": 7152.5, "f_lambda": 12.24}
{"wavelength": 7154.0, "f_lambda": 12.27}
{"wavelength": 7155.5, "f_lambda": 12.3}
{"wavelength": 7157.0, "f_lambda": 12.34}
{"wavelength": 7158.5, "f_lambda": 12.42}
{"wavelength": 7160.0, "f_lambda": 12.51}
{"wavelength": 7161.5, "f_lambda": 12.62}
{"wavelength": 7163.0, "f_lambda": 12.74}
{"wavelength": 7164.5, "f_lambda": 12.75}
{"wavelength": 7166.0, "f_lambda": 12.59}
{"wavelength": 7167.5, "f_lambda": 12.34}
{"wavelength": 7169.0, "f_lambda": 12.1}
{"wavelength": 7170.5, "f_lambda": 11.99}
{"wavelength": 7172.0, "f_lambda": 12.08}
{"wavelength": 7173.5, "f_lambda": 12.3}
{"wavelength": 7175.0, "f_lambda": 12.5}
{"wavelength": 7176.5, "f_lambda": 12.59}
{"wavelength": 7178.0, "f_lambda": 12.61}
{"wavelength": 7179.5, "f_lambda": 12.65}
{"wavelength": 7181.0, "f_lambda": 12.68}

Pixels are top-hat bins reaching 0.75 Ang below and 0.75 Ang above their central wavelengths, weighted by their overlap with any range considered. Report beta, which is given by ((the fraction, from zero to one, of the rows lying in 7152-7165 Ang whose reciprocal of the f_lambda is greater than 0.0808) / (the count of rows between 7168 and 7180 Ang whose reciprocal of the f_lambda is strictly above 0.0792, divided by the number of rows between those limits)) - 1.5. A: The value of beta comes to -0.99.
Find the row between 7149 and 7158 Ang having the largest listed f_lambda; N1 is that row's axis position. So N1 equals 7149.5 Ang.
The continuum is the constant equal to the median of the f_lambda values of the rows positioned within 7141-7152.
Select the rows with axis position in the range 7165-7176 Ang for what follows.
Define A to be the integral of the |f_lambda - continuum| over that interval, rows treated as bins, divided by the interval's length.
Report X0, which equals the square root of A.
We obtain 0.46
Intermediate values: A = 0.21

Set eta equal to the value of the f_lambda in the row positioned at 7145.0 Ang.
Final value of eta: 12.39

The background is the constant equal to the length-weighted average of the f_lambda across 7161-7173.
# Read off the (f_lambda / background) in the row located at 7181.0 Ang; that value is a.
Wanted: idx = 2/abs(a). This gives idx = 1.95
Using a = 1.023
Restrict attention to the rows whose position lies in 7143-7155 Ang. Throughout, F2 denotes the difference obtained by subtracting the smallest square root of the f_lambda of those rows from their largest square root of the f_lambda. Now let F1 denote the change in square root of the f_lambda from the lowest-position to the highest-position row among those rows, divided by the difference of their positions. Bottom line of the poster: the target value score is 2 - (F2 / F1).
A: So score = -23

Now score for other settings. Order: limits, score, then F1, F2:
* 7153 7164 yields -7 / 0.007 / 0.07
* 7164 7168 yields 5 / -0.019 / 0.06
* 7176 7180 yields -1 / 0.003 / 0.01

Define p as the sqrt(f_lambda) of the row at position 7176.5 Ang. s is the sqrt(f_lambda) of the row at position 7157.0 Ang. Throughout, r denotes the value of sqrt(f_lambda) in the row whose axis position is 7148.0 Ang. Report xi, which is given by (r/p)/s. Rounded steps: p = 3.55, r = 3.61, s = 3.51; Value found 0.290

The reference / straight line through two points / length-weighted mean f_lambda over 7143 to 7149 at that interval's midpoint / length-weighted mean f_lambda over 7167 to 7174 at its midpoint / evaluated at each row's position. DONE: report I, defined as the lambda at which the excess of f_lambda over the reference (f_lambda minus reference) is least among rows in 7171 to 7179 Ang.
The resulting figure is 7172.0 Ang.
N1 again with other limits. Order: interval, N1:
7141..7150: 7148.0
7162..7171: 7164.5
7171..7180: 7179.5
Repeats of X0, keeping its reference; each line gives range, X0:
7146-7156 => 0.52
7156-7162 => 0.32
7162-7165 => 0.59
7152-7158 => 0.31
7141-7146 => 0.77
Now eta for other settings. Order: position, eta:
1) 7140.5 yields 11.39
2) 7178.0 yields 12.61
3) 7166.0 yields 12.59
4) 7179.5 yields 12.65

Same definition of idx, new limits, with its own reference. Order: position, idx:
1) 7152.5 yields 2.03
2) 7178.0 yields 1.97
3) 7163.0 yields 1.95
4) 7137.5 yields 2.01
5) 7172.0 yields 2.05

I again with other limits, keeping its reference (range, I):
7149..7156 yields 7152.5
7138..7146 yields 7142.0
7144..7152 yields 7145.0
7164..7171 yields 7170.5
